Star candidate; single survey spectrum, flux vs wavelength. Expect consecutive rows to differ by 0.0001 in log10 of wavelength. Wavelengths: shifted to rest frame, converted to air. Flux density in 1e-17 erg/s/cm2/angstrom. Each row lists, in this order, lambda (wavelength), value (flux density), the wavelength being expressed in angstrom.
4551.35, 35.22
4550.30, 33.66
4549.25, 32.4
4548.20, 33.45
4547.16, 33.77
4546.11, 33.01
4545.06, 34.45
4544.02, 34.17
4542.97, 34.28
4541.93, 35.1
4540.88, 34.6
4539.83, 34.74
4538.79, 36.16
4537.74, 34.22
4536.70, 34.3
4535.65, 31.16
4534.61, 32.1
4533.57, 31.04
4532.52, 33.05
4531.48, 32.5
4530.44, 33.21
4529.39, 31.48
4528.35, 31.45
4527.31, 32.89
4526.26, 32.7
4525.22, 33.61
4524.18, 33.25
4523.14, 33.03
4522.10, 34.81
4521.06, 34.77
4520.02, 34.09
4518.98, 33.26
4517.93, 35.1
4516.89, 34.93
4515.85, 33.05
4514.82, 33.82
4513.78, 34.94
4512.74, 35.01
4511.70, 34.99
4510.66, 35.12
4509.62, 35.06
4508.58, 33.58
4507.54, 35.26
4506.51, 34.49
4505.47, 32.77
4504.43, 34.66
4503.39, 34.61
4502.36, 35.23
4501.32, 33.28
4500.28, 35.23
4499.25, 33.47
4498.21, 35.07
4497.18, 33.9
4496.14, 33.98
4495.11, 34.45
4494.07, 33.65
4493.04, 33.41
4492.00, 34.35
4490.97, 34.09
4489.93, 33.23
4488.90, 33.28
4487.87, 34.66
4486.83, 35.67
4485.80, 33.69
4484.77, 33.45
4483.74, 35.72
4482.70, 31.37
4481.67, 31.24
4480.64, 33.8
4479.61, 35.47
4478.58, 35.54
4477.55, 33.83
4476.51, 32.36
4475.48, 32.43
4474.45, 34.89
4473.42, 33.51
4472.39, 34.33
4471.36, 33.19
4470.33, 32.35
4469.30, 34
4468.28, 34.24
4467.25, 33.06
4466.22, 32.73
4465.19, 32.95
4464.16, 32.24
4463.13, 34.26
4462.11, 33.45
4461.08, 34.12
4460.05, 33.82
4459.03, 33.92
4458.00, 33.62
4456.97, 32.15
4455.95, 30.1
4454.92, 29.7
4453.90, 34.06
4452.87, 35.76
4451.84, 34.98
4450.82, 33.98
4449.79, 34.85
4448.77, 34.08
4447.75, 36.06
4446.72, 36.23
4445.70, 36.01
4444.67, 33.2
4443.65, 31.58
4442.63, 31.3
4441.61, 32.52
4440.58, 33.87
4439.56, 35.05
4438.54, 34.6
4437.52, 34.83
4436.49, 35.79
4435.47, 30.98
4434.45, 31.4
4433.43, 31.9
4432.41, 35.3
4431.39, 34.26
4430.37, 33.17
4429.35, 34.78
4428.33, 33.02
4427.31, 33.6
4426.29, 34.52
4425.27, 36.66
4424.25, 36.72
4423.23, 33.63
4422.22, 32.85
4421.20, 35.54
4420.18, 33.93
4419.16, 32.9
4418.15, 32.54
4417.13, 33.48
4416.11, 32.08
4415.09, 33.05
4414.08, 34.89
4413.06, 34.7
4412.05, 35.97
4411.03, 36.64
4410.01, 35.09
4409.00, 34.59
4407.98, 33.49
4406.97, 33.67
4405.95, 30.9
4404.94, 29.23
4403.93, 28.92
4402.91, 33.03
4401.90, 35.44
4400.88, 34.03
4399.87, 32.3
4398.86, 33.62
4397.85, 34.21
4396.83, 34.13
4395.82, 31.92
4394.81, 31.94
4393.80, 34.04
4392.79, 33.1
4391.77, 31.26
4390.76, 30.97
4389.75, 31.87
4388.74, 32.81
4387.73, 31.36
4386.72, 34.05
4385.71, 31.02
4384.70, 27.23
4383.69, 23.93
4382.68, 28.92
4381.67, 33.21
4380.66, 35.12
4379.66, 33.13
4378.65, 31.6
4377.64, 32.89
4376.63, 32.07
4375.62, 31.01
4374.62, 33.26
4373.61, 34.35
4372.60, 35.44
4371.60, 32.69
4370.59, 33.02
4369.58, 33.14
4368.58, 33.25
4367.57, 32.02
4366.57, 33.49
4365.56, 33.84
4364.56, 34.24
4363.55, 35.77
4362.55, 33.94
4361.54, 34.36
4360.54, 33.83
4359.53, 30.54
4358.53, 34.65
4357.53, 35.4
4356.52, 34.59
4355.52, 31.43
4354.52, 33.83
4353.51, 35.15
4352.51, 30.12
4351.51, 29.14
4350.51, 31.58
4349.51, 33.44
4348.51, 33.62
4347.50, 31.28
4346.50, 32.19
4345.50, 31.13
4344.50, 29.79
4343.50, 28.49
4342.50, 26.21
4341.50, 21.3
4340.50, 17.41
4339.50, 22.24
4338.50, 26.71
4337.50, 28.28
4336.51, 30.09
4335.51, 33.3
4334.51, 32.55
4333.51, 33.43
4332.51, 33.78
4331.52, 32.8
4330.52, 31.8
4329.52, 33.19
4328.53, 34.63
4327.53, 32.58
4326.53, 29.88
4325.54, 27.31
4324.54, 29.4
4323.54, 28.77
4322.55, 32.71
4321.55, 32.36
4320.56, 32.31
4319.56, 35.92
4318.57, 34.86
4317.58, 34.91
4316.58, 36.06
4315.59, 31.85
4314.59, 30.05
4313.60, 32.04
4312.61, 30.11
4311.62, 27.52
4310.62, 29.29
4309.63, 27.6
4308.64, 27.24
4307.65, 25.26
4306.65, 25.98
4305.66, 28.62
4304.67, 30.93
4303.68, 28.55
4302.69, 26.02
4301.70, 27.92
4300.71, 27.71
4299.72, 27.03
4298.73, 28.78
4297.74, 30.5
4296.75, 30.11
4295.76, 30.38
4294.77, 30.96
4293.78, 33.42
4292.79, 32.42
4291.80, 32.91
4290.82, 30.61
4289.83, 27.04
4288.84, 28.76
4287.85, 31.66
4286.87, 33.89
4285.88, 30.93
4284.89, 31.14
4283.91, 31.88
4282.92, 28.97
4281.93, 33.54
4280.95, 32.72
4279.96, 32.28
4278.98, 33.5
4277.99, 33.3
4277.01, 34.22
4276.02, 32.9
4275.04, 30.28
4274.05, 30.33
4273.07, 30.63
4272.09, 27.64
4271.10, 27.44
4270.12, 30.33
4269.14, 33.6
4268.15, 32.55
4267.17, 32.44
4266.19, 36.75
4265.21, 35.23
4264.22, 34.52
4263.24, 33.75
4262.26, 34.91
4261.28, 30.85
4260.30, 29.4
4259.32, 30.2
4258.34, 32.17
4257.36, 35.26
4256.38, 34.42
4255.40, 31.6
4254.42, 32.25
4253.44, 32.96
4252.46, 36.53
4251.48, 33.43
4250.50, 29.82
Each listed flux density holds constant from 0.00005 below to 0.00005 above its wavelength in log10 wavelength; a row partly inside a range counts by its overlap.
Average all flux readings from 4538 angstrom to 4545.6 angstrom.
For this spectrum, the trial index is 35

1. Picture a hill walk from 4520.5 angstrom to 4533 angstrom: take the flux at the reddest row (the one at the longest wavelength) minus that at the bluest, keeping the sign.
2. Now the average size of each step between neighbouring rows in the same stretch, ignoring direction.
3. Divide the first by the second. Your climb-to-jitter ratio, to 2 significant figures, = -2.4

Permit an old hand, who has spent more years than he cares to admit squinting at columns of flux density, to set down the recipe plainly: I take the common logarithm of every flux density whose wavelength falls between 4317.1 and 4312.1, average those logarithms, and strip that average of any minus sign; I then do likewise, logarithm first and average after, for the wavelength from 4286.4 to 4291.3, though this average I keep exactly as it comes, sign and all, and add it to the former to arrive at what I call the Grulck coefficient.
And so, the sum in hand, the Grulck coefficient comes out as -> 2.99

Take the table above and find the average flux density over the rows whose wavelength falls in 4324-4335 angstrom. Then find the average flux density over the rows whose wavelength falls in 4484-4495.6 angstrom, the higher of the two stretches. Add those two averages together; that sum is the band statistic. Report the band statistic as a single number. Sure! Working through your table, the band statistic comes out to 66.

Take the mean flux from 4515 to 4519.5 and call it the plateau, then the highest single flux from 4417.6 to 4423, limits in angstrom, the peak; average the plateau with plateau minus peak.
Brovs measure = 16.3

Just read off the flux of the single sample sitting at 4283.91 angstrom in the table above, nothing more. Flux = 31.88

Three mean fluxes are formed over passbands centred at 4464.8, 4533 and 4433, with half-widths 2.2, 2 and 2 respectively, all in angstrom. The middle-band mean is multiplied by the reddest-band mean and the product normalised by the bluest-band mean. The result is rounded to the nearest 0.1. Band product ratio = 32.0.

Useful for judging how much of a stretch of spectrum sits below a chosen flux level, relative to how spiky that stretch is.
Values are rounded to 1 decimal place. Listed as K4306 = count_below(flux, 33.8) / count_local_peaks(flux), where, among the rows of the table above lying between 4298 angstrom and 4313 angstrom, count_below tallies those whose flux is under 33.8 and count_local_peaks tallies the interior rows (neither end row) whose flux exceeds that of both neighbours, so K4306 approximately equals 5.0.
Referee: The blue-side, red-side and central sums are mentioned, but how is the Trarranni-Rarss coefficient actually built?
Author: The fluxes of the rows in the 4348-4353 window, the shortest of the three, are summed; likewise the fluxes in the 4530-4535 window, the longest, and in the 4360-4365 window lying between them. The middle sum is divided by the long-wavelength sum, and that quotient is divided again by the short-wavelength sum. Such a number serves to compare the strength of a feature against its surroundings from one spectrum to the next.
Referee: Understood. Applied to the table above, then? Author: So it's 0.0067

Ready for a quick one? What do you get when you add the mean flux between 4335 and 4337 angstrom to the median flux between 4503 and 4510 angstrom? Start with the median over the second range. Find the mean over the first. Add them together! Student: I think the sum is 66.3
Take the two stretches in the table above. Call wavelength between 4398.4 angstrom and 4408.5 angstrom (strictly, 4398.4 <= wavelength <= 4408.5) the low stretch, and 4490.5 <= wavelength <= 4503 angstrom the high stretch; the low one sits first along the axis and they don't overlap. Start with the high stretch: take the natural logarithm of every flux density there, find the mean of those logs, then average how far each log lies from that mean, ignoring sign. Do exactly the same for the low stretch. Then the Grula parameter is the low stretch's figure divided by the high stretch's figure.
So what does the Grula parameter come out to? 3.2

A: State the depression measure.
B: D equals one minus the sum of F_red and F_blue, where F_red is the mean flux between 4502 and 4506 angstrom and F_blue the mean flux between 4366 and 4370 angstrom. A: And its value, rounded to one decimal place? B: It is -66.3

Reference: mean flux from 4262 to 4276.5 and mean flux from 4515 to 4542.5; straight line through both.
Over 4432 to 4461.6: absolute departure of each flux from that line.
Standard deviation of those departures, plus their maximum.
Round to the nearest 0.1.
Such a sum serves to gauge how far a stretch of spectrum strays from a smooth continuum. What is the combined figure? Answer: 4.3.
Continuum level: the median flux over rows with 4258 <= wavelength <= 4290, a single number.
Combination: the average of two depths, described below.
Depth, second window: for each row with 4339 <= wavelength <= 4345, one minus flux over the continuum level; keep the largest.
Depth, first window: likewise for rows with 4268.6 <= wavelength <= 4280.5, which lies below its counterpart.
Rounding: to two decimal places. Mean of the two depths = 0.30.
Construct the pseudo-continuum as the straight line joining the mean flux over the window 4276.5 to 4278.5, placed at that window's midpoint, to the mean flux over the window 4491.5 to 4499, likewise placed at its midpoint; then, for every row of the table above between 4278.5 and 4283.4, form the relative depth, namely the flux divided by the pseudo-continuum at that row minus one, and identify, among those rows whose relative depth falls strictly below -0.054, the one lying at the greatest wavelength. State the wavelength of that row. 4282.92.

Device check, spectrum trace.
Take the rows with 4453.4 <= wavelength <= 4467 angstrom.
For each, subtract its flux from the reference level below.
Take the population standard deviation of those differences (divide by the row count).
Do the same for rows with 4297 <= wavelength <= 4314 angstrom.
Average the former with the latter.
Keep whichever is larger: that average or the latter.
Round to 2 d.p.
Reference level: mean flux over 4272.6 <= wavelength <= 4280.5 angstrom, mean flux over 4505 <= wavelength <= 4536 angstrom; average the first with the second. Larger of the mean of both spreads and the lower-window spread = 1.79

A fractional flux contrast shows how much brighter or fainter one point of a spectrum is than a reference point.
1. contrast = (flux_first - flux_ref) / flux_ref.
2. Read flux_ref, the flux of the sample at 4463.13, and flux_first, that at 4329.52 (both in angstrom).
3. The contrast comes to -0.03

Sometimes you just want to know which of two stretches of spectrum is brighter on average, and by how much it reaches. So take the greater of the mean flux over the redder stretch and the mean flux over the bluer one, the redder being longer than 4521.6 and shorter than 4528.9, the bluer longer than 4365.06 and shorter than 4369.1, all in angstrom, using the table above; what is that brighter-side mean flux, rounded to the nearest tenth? 33.2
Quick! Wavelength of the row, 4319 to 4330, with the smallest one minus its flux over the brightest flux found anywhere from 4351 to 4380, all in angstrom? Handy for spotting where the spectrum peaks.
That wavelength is 4319.56 angstrom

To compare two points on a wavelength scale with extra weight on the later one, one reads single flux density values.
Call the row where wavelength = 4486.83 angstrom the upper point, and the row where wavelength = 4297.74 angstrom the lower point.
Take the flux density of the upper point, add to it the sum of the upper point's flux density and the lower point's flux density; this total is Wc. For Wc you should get 101.8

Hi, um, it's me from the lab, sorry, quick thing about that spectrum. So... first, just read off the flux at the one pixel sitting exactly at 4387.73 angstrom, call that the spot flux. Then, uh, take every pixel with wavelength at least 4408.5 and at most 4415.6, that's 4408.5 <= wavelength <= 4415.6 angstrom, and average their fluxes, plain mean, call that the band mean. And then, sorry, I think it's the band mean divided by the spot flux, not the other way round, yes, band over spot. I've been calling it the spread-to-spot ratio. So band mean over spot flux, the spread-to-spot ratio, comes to 1.116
